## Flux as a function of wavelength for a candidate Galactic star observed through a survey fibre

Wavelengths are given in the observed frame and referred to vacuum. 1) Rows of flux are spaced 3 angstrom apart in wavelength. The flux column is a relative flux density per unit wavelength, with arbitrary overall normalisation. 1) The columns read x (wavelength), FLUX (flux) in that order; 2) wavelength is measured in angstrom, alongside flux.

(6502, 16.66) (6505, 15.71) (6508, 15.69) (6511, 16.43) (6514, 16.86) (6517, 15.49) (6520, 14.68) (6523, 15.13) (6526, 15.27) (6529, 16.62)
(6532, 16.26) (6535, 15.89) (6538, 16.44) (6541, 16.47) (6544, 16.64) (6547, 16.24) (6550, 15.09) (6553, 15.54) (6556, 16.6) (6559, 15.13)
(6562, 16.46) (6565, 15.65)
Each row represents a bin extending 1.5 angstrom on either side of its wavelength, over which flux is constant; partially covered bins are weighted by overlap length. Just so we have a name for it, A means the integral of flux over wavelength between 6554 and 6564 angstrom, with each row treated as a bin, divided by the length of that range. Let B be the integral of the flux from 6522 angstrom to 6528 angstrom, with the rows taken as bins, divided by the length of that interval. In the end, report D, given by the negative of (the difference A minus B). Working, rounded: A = 16.0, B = 15.3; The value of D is -0.7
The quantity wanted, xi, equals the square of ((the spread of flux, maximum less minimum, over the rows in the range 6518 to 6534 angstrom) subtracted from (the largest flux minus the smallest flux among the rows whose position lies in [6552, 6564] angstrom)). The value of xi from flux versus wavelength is 0.22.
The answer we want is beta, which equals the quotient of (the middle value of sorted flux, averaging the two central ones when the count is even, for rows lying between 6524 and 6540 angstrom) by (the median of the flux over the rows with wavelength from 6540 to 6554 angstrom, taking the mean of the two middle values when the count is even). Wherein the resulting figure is 1.00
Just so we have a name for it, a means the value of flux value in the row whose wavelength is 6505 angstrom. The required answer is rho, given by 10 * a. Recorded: 157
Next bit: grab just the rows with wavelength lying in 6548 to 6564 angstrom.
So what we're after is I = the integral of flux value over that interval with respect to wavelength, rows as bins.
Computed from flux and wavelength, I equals 252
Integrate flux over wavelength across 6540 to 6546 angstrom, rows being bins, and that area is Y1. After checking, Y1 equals 99.2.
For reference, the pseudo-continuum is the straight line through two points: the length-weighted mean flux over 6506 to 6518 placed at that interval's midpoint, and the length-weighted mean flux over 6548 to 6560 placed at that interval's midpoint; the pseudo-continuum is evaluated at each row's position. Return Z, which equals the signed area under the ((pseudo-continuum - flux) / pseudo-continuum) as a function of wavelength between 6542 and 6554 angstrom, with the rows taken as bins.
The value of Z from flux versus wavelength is -0.2 angstrom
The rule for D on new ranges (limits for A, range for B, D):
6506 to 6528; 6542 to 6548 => 0.8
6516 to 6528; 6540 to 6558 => 0.9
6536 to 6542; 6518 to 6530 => -1.0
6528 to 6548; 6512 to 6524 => -0.8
